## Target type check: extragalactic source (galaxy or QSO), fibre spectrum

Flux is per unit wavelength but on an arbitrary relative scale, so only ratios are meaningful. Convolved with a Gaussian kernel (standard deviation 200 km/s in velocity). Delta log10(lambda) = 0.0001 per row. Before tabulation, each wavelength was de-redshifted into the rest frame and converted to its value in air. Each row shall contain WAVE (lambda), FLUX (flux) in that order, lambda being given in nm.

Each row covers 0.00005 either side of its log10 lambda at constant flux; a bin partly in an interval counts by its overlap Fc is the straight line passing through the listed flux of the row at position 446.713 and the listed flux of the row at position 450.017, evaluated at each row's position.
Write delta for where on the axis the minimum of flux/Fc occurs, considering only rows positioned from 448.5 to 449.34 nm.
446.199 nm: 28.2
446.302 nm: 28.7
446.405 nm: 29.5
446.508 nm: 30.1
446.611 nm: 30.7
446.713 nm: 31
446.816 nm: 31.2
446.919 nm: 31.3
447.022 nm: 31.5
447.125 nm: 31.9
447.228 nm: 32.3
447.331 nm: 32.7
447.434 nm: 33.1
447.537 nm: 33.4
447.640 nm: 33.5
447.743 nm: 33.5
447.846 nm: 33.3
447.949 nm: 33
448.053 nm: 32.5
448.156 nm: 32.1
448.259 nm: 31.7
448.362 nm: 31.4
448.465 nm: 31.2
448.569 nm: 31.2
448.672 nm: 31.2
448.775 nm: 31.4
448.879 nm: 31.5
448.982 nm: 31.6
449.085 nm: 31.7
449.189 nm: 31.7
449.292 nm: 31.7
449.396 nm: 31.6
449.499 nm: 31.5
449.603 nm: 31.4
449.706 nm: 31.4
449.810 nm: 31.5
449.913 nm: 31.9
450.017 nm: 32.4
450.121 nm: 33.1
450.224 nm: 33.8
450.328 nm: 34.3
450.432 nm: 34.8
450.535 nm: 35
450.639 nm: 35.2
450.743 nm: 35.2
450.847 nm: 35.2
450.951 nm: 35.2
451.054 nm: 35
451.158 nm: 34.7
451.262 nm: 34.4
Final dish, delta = 448.672 nm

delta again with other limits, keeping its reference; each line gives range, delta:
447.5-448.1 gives 448.053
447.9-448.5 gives 448.465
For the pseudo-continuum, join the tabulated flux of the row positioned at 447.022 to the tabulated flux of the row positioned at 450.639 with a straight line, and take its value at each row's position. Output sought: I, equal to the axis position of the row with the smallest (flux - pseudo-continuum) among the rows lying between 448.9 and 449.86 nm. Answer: 449.810 nm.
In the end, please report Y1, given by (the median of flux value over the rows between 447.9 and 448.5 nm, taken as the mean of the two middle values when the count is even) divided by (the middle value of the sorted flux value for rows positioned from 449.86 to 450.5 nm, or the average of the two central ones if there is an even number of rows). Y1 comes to 0.95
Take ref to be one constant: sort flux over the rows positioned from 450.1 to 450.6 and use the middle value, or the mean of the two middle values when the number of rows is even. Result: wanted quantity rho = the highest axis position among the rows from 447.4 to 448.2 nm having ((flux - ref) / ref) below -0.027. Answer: 448.156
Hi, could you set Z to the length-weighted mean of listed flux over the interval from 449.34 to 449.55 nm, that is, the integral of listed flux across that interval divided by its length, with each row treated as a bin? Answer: 32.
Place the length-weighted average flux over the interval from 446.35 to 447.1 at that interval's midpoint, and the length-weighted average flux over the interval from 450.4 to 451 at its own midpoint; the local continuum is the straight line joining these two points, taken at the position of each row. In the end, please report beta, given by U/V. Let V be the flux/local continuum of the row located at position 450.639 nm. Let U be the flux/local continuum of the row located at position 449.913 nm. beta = 0.93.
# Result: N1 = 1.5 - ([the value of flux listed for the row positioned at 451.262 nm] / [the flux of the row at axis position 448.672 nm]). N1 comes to 0.40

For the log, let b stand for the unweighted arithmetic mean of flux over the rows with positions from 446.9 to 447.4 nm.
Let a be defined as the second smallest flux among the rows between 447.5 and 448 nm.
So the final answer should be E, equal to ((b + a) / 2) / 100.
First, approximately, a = 33.3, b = 31.9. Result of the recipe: 0.326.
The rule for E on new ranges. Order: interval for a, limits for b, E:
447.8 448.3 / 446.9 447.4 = 0.320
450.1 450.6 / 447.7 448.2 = 0.333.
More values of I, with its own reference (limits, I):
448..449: 448.672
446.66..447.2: 446.713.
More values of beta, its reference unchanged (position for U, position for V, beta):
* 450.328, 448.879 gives 1.04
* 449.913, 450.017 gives 0.99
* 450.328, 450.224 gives 1.01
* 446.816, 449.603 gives 1.09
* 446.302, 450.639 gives 0.94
